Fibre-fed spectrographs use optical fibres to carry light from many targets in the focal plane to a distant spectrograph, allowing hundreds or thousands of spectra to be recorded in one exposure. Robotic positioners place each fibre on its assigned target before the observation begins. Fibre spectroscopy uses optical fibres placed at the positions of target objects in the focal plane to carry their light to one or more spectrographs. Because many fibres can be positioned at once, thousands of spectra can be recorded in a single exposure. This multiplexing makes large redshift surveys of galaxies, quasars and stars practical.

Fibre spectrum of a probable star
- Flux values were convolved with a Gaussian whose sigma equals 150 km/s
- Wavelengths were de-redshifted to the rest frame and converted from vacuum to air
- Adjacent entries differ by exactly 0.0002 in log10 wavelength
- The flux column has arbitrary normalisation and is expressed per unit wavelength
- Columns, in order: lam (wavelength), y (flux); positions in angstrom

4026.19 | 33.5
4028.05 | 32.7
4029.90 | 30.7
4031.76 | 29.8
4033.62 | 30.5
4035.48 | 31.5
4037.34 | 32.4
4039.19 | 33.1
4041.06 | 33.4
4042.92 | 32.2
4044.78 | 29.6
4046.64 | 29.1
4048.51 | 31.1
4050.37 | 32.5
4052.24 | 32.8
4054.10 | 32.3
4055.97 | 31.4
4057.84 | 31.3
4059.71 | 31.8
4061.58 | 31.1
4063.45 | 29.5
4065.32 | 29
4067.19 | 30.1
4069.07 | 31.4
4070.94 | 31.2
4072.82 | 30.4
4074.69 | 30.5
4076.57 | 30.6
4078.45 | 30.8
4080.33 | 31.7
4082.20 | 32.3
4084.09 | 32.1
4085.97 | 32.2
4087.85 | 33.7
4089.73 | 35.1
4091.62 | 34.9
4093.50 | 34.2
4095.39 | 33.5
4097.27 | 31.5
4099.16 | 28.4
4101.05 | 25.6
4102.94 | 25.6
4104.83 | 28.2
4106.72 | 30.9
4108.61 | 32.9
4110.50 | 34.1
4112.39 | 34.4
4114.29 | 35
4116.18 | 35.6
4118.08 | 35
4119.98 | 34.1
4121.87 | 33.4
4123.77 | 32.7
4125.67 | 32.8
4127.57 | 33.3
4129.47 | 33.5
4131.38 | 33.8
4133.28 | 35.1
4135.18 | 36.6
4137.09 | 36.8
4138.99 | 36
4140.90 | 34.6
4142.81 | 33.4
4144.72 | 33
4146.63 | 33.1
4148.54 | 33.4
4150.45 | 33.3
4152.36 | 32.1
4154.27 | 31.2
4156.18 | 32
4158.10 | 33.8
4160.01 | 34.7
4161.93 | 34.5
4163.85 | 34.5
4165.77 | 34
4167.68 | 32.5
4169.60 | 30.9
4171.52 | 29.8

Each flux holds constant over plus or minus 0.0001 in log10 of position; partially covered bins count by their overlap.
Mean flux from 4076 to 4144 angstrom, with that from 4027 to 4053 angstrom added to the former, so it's 64.4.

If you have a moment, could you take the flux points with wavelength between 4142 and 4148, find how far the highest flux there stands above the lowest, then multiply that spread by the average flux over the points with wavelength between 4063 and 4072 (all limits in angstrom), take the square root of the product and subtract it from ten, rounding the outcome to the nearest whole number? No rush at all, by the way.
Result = 7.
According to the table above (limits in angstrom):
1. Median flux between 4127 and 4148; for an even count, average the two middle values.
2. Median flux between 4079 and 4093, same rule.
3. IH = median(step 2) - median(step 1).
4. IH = -1.50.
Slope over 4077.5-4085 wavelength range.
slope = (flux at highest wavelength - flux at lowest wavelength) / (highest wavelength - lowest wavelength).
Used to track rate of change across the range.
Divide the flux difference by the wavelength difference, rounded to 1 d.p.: 0.2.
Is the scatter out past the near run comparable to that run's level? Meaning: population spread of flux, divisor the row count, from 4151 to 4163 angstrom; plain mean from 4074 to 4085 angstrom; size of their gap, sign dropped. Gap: 30.0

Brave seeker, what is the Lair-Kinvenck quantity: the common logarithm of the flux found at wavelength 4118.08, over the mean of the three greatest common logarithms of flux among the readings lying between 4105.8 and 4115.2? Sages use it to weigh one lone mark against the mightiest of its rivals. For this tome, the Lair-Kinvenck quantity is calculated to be 1.00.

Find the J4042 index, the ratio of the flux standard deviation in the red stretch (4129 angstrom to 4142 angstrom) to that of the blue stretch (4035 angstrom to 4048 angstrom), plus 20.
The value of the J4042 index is 20.8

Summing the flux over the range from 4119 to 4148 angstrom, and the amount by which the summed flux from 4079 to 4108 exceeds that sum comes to -42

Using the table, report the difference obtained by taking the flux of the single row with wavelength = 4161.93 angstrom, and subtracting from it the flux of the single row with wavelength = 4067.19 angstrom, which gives 4.4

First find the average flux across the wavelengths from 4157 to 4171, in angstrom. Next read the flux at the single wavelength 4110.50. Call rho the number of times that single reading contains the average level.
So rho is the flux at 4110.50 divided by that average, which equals 1.02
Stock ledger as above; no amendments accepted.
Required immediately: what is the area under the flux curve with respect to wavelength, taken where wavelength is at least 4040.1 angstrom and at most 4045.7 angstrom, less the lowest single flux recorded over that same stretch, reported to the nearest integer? 148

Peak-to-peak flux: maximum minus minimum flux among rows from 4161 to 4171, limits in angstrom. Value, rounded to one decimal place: 3.6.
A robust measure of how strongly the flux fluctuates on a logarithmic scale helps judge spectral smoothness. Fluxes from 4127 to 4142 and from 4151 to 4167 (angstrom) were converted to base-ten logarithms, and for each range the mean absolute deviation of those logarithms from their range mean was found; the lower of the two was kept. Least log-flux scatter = 0.0144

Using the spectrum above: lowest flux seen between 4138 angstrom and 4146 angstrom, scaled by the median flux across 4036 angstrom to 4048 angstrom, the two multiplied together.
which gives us 1066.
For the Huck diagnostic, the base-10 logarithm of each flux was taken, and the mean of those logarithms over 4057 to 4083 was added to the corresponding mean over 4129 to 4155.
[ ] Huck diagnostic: 3.020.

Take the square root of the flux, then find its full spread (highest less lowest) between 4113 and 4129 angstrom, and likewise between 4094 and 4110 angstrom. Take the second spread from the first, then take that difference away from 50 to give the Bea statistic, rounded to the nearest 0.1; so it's 50.5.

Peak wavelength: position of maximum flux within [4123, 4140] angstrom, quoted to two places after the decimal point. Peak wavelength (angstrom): 4137.09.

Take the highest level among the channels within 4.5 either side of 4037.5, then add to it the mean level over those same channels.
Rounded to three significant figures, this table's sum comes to 65.6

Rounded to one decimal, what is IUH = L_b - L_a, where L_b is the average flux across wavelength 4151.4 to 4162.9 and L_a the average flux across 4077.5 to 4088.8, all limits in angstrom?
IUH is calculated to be 0.9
